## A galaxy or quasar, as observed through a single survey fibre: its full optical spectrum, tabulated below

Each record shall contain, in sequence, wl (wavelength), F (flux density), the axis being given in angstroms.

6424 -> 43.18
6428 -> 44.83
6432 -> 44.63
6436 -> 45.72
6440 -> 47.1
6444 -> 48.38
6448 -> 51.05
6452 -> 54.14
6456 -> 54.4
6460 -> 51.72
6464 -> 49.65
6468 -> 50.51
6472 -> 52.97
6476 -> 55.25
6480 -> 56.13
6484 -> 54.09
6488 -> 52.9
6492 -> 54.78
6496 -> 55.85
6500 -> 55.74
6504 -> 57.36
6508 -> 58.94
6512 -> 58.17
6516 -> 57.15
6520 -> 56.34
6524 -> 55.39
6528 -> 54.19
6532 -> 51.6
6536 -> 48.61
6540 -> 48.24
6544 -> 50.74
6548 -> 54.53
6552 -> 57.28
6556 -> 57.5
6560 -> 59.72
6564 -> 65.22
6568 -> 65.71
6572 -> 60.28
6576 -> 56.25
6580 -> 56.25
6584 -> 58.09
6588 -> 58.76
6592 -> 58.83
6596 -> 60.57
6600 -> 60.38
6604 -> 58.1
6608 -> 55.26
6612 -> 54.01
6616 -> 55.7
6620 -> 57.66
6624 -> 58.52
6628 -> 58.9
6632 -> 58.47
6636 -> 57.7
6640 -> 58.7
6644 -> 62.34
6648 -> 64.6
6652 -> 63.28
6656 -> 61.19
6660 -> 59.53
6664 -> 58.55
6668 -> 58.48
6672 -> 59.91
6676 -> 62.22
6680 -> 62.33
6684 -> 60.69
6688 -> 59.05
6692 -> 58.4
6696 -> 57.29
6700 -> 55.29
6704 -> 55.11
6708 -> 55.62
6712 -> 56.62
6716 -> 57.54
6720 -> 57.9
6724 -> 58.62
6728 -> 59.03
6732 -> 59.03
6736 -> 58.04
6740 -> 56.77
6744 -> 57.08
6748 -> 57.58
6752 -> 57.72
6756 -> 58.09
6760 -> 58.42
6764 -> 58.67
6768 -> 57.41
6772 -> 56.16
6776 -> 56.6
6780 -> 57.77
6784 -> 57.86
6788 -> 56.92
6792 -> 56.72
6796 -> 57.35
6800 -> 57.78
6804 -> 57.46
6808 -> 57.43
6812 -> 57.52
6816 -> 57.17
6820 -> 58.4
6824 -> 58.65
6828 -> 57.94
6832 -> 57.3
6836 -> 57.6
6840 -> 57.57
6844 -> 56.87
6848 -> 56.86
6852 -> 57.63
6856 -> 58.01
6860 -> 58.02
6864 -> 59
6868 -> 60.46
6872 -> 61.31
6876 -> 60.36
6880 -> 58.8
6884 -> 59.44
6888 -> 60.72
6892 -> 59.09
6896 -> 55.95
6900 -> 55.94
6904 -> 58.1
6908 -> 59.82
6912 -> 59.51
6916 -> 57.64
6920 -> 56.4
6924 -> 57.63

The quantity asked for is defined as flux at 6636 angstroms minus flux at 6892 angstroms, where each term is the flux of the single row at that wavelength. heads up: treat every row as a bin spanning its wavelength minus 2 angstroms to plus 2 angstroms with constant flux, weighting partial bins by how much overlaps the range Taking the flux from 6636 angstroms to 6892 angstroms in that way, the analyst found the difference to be -1.4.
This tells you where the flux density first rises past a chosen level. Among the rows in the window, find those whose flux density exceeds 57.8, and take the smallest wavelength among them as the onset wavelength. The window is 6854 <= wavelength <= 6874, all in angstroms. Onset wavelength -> 6856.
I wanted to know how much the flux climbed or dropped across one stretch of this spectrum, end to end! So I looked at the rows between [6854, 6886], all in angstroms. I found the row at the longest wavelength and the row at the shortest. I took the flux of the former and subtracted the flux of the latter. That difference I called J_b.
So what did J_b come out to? 1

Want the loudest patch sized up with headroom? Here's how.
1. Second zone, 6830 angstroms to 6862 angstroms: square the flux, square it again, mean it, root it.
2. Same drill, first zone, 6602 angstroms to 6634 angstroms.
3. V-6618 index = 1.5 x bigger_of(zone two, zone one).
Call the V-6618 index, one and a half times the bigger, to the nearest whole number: 4957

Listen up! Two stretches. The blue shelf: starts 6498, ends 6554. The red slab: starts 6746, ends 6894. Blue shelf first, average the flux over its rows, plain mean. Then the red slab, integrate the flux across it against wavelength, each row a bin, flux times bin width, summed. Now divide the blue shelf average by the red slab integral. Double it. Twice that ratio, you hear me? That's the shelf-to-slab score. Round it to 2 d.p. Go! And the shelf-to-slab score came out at 0.01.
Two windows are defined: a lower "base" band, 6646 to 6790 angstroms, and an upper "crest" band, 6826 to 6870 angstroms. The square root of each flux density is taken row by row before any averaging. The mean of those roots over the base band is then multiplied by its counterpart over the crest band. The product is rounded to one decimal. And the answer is 58.2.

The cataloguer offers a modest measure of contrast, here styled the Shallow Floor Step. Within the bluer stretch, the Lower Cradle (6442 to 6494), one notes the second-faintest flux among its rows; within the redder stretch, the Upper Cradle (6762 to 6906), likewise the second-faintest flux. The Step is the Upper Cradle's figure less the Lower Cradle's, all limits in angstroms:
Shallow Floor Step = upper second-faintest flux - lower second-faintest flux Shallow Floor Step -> 6.3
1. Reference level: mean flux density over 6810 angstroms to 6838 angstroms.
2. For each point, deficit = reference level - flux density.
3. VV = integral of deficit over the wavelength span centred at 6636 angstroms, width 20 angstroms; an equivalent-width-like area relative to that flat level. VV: -28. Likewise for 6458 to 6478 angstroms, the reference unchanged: 116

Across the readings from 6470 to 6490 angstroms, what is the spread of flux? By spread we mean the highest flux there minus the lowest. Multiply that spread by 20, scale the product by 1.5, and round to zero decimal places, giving 97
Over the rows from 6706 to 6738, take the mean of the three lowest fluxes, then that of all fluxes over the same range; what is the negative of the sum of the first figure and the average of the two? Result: -113.8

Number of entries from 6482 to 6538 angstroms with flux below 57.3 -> 11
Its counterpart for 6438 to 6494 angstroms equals 14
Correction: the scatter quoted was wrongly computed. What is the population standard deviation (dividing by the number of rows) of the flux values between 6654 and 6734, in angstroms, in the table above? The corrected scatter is 2.0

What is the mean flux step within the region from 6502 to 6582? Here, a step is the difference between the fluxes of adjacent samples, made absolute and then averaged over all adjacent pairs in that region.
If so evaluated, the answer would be 2.1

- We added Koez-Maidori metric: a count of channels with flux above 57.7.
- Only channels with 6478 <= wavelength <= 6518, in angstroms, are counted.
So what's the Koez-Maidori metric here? 2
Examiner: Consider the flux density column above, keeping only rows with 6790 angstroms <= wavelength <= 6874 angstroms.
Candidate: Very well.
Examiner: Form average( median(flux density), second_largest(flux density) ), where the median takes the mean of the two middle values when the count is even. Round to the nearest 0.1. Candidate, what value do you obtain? 59.0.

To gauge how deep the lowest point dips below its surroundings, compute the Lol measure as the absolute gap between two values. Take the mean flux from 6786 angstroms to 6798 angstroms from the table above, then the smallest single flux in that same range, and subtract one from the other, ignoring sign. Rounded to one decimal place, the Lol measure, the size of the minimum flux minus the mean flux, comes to 0.3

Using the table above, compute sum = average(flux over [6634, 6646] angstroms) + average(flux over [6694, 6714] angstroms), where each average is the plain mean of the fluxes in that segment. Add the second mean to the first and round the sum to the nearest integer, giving 116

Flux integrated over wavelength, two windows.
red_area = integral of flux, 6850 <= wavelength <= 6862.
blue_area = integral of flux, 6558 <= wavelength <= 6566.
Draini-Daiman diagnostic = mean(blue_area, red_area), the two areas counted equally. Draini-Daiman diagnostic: 597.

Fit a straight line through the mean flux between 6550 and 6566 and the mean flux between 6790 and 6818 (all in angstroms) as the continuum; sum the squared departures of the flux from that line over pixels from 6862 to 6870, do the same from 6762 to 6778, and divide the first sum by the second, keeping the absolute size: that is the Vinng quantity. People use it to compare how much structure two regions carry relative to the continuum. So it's 4.5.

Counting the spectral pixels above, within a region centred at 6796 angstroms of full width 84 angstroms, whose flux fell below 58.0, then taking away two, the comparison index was 14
